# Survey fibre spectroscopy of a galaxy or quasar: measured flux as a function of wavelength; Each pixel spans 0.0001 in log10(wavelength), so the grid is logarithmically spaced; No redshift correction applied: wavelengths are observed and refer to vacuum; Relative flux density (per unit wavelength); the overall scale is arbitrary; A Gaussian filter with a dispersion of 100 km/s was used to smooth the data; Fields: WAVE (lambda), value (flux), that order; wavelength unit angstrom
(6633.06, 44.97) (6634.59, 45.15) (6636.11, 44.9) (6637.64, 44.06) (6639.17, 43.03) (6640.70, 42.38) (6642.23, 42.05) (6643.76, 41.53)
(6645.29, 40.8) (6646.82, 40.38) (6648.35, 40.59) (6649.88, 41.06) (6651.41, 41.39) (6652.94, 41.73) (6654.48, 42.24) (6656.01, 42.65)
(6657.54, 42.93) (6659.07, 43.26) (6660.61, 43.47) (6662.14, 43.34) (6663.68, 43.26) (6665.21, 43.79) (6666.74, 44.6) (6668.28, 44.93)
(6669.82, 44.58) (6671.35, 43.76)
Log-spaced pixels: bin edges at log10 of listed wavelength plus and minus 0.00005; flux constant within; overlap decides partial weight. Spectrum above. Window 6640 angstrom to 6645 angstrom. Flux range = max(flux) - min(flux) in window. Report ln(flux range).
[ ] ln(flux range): -0.16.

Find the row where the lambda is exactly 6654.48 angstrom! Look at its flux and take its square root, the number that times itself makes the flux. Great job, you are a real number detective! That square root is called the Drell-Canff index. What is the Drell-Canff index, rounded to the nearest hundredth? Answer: 6.50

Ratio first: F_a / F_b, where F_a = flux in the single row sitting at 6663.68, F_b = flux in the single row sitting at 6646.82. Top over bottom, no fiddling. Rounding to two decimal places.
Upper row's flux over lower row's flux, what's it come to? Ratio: 1.07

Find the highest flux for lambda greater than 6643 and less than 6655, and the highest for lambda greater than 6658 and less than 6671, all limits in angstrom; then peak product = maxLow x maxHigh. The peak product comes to 1898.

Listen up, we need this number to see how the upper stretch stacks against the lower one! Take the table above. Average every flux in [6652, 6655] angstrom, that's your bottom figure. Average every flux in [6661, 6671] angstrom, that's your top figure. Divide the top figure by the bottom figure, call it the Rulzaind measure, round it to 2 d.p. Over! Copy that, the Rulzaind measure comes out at 1.05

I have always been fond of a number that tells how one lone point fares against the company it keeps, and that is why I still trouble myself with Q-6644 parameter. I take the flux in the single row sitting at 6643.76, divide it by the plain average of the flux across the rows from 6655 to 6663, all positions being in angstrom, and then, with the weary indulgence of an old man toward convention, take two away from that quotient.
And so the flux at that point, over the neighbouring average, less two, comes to -1.04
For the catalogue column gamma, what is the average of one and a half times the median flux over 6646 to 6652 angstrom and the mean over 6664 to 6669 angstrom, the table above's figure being 52.8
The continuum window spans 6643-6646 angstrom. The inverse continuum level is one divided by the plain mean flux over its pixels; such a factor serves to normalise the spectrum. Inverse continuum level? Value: 0.0243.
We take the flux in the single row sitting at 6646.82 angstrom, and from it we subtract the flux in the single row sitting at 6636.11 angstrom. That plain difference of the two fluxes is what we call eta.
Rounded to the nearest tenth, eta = -4.5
